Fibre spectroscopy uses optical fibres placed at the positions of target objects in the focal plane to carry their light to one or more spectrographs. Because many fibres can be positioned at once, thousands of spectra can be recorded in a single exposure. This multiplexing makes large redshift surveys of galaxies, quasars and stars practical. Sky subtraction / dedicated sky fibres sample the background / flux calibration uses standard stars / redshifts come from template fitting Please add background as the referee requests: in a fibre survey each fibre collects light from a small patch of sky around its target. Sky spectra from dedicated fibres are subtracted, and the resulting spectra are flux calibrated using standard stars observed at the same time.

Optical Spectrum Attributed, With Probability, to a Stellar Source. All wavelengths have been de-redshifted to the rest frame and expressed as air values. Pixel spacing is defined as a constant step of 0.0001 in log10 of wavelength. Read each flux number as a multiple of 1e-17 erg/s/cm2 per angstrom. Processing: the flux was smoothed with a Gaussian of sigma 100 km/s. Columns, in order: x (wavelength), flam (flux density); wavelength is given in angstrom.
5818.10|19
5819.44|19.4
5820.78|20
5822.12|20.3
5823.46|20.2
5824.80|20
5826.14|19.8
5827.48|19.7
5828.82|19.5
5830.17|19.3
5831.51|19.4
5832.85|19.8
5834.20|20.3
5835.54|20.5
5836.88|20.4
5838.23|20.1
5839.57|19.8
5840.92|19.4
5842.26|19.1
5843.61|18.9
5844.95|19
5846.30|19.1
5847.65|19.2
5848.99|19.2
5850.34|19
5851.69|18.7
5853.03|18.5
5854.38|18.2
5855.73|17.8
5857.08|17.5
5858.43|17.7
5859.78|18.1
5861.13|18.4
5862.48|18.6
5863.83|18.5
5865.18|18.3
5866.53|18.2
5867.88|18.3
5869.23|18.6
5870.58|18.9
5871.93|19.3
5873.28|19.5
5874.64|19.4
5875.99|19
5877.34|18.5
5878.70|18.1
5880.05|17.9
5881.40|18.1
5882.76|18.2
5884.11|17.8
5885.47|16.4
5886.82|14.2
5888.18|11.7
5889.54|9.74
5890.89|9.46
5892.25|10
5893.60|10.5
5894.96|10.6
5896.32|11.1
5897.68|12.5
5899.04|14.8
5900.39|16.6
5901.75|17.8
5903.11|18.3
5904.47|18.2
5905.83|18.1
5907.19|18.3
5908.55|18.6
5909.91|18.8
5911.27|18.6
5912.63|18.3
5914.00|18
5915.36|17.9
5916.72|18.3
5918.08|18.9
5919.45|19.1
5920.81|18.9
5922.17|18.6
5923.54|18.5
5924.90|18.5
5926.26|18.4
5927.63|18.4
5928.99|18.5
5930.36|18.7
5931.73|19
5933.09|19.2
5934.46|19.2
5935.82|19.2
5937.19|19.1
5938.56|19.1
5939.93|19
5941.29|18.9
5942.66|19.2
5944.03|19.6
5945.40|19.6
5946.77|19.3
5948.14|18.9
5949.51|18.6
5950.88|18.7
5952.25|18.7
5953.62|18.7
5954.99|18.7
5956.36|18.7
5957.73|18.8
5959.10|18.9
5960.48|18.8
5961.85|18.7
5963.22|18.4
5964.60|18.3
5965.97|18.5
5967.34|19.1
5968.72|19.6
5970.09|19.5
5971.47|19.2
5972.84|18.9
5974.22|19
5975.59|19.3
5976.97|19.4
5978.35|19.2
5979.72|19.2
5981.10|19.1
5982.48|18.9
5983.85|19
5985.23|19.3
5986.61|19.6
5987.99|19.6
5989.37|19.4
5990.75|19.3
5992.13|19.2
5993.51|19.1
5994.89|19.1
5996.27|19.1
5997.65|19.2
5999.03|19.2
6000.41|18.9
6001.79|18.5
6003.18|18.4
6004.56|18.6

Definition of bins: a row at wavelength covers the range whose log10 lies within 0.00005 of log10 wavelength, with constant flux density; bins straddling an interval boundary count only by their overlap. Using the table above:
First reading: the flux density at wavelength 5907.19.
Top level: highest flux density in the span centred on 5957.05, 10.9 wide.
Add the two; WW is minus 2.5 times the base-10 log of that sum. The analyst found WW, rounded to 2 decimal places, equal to -3.93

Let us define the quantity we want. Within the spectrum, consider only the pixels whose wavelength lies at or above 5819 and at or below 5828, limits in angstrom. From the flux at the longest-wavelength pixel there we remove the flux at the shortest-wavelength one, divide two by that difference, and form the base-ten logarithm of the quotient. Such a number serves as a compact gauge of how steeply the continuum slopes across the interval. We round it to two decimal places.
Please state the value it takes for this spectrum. 0.82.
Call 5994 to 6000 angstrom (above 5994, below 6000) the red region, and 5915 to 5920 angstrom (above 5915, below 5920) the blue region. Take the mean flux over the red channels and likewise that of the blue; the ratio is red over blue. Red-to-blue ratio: 1.03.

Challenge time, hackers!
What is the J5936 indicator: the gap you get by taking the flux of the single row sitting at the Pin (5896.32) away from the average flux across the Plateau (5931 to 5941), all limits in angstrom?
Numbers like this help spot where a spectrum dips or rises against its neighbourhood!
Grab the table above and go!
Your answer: 8.0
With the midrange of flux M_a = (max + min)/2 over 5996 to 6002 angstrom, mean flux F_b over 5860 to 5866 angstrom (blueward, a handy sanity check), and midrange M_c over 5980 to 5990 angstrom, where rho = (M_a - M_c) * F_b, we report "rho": -7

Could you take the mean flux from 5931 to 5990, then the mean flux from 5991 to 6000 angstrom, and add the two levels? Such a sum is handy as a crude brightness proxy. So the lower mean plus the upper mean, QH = 38.2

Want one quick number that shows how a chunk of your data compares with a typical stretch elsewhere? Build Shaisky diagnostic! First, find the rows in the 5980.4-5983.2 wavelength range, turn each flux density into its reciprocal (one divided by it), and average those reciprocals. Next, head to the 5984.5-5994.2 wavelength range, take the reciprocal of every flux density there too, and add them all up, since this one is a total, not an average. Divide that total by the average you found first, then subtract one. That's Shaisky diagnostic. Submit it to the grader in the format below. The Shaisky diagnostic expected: 6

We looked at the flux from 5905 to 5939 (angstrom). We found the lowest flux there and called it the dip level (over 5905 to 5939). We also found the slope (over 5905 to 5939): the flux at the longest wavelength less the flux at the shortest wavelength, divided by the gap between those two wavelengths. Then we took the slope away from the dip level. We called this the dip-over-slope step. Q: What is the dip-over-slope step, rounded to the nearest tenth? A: 17.9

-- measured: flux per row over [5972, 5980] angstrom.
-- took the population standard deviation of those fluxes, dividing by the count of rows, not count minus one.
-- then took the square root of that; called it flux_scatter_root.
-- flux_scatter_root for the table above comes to 0.41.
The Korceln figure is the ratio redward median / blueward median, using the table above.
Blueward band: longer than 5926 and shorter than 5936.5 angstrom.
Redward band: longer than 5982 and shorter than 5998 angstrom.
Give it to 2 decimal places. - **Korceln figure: 1.02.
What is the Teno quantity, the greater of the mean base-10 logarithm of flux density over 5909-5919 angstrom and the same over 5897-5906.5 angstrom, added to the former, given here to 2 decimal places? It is 2.53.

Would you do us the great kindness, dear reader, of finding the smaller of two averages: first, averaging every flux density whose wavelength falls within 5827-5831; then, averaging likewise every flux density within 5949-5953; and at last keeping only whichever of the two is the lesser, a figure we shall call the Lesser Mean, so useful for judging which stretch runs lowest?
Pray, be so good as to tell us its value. 18.7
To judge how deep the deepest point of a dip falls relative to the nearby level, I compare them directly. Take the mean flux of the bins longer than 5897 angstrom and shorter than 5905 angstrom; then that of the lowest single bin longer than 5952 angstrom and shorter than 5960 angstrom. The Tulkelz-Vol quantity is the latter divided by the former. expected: 1.14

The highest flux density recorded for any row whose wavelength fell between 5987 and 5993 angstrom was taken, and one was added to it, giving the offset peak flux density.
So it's 20.6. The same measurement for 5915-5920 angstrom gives 20.1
